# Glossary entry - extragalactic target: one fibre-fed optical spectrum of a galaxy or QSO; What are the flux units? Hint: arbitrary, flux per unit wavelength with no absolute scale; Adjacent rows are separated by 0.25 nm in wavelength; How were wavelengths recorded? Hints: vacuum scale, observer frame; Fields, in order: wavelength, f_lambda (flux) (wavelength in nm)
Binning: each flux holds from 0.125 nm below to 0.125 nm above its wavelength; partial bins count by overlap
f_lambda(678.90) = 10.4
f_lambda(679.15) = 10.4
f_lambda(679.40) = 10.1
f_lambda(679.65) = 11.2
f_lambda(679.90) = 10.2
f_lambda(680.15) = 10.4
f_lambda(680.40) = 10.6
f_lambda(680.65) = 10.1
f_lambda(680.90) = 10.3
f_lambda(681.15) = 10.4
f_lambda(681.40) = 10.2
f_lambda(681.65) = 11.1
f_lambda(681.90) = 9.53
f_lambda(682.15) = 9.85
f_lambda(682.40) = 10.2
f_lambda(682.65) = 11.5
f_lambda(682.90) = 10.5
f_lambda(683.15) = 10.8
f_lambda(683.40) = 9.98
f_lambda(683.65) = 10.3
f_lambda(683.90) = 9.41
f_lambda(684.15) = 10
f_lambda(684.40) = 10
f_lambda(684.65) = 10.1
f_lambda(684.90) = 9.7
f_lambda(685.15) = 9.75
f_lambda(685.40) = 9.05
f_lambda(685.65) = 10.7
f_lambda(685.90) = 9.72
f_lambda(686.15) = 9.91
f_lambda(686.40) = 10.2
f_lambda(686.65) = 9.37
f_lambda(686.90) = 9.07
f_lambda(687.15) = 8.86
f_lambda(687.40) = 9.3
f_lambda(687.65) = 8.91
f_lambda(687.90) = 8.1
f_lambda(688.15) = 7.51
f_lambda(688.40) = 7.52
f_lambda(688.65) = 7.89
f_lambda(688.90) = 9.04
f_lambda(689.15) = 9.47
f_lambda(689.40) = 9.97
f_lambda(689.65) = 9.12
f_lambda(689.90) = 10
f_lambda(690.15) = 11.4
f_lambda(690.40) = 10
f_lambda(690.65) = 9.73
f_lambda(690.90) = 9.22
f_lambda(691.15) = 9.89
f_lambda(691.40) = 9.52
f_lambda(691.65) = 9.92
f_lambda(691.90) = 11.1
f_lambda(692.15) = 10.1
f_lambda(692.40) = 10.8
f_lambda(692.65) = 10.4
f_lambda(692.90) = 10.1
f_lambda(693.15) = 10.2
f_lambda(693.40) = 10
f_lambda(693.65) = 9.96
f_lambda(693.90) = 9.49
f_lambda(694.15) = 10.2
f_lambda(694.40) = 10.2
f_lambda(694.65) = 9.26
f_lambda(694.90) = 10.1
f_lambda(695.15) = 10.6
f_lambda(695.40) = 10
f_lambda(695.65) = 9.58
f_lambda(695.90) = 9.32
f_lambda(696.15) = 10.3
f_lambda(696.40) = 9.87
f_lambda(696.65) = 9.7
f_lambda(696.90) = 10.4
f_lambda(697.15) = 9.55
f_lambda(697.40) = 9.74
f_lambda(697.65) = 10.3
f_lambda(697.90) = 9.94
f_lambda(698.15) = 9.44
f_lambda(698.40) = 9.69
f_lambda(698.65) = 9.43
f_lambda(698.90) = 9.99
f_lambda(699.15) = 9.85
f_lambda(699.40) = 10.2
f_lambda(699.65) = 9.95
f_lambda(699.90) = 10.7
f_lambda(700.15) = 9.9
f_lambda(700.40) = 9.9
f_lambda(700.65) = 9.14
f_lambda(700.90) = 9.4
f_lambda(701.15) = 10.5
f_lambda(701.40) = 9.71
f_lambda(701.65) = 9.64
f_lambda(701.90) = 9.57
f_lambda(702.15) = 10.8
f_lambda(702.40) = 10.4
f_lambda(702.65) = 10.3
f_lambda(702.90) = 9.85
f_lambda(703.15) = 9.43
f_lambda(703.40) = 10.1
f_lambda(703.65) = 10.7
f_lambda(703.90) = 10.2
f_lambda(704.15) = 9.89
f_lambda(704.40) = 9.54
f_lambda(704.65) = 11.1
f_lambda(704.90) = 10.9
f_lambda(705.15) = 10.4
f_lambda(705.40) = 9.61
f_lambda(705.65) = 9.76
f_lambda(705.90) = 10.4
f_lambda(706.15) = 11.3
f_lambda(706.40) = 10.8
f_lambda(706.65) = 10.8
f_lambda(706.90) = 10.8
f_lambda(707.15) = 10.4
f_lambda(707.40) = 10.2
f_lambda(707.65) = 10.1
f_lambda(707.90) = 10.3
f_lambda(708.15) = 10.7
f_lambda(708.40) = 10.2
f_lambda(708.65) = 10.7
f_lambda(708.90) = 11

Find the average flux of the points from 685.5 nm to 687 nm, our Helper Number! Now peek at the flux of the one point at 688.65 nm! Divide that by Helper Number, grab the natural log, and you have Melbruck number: -0.22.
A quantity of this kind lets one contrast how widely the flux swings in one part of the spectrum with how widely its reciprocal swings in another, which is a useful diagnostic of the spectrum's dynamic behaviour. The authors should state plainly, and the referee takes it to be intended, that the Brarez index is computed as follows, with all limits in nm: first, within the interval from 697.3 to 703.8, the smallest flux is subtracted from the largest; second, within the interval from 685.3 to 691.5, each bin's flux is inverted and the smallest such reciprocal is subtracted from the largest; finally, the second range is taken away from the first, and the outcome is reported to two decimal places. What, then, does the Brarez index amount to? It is 1.61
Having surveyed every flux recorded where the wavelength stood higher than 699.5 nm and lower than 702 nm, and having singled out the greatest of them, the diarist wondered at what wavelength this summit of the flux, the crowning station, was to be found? 699.90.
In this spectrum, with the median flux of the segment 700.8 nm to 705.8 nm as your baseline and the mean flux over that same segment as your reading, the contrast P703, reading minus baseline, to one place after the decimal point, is 0.1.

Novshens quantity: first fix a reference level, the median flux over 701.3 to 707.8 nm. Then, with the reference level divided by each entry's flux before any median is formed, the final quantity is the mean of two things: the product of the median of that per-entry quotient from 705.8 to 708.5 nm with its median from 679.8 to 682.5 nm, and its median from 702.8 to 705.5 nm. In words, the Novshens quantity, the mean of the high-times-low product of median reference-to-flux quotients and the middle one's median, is 1.00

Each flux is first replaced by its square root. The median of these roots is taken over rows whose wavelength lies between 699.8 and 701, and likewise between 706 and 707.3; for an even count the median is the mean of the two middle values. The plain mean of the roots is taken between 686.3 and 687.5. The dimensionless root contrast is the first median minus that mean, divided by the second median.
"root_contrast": 0.03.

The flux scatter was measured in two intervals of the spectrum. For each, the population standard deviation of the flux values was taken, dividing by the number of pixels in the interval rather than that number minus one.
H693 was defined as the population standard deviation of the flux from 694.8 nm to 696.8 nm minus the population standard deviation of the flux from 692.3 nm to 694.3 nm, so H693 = 0.0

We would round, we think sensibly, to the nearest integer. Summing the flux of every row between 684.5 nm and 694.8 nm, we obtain 395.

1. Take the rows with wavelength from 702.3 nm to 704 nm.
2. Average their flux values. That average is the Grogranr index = 10.1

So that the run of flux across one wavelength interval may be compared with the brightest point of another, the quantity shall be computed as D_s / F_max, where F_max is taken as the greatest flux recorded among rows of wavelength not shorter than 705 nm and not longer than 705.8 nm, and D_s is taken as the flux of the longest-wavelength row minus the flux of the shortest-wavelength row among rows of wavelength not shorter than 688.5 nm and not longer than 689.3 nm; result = 0.15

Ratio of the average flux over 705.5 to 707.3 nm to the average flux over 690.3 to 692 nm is 1.07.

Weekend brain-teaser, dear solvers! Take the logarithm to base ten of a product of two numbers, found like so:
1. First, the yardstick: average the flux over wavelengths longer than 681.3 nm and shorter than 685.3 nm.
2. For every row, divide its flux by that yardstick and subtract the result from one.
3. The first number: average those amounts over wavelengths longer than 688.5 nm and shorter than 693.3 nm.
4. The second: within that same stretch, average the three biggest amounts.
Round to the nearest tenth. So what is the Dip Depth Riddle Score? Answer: -2.4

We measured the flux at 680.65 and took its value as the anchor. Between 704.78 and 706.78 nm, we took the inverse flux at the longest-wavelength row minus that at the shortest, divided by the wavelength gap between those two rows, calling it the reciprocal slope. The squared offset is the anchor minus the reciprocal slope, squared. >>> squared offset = 102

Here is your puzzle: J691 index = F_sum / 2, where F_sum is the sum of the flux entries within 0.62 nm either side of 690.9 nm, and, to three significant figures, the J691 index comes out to 24.2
